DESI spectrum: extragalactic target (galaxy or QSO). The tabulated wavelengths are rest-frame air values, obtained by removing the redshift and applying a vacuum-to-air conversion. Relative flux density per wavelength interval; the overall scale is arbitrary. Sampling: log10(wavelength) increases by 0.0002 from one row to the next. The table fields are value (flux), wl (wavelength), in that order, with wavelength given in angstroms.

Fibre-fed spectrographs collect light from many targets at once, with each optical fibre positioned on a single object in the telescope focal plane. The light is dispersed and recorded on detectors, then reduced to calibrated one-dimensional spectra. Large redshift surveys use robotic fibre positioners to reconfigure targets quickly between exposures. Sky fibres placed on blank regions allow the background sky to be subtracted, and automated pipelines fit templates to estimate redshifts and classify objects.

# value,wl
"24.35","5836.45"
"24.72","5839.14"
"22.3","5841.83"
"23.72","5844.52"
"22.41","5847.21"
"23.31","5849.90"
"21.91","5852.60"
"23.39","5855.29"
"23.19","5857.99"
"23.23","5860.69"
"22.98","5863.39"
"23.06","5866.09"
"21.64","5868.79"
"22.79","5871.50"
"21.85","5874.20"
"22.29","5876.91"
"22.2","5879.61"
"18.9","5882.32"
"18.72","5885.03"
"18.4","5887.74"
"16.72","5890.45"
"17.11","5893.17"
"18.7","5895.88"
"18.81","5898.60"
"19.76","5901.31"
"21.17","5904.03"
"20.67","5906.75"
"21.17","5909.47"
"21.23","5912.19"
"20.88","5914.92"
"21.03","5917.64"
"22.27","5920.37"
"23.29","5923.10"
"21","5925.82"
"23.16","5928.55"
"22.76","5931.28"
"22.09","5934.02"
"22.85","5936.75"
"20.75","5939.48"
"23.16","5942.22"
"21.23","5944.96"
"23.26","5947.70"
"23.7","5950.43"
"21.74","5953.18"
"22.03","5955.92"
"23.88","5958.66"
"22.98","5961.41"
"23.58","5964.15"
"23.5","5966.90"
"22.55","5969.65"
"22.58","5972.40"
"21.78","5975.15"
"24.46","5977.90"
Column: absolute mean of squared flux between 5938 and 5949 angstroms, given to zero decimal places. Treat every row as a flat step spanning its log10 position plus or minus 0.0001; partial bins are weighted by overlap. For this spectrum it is 490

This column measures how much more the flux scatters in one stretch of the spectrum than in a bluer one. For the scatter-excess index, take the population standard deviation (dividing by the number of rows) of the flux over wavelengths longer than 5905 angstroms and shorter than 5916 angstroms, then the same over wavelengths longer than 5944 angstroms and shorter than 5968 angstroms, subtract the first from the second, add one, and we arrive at 1.7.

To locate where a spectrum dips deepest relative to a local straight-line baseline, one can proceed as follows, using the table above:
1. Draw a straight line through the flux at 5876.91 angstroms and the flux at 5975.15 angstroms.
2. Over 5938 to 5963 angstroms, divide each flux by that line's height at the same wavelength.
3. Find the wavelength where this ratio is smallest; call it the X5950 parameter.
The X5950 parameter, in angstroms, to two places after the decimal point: 5939.48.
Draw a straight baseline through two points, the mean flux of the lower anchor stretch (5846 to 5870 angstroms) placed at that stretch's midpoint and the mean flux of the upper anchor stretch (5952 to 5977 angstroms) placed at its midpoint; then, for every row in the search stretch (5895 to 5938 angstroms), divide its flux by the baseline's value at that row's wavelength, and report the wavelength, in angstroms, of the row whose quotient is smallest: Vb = 5895.88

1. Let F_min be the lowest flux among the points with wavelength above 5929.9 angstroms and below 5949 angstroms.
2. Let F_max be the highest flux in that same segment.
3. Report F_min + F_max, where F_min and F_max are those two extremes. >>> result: 44.0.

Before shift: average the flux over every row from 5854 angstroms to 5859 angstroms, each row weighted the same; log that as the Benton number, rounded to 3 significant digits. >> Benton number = 23.3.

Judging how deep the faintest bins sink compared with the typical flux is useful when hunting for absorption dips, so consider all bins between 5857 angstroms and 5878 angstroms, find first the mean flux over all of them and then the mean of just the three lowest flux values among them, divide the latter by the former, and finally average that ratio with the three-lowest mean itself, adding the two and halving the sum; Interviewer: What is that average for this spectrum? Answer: 11.4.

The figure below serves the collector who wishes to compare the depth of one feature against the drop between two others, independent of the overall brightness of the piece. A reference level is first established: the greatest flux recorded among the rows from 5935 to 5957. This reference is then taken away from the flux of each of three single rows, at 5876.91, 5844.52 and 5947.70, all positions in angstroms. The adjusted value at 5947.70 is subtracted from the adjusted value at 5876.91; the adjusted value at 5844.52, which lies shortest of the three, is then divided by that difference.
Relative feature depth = 0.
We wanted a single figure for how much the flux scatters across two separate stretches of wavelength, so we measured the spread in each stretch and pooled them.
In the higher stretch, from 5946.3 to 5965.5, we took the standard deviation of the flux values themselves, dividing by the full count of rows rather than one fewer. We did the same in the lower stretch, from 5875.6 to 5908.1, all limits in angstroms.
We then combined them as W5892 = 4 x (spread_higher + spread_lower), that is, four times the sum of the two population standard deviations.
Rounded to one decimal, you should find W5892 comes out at 10.0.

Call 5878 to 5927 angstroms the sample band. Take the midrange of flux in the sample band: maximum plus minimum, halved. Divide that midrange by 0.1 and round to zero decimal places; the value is 200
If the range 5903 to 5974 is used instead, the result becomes 223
